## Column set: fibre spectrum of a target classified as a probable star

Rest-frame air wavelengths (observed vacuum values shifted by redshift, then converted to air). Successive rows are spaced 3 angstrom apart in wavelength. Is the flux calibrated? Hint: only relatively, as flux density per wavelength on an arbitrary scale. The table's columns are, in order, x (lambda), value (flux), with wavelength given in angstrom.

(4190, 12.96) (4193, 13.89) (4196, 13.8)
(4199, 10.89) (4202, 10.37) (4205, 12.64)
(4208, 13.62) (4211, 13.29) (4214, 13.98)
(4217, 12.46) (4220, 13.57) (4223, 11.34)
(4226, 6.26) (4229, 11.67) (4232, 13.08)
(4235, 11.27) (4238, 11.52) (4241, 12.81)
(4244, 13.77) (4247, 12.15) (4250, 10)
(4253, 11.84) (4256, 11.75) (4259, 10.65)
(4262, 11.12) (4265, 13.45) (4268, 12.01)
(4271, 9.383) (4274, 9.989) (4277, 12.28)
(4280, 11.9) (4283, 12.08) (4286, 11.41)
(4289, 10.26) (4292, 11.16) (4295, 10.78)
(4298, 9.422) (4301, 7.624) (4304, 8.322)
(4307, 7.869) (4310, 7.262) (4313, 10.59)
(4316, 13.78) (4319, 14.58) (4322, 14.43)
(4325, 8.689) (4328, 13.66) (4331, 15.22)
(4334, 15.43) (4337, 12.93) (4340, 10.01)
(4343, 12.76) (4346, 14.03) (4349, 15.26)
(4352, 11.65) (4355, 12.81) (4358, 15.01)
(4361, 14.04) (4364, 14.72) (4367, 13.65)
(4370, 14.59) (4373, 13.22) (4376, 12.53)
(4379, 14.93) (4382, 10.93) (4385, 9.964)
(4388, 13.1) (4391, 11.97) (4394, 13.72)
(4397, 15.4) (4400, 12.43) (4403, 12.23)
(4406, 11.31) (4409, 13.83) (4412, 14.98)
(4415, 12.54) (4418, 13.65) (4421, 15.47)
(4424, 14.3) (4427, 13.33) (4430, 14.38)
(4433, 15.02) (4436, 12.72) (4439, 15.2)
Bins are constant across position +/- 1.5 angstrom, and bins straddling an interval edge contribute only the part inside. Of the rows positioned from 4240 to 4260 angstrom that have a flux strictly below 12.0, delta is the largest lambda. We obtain 4259 angstrom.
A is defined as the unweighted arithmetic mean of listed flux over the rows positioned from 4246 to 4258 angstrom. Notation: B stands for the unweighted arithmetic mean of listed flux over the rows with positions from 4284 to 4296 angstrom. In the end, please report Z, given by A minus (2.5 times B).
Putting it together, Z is -15.8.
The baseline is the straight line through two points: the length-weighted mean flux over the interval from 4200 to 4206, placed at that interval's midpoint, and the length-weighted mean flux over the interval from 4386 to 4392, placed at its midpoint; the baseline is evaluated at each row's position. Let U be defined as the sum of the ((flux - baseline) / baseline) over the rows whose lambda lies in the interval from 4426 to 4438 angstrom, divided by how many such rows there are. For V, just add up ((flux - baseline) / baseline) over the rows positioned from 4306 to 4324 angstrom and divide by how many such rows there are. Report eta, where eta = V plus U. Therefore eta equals 0.05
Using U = 0.10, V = -0.05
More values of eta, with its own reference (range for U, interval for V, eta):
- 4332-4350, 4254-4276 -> 0.06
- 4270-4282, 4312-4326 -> -0.04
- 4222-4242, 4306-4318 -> -0.21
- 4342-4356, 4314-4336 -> 0.23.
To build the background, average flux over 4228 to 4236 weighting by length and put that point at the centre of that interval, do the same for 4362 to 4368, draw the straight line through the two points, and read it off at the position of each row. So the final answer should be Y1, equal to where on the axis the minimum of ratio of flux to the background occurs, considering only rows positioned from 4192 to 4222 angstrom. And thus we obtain 4202 angstrom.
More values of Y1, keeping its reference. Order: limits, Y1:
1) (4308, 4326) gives 4310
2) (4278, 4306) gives 4301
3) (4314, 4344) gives 4325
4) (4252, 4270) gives 4259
